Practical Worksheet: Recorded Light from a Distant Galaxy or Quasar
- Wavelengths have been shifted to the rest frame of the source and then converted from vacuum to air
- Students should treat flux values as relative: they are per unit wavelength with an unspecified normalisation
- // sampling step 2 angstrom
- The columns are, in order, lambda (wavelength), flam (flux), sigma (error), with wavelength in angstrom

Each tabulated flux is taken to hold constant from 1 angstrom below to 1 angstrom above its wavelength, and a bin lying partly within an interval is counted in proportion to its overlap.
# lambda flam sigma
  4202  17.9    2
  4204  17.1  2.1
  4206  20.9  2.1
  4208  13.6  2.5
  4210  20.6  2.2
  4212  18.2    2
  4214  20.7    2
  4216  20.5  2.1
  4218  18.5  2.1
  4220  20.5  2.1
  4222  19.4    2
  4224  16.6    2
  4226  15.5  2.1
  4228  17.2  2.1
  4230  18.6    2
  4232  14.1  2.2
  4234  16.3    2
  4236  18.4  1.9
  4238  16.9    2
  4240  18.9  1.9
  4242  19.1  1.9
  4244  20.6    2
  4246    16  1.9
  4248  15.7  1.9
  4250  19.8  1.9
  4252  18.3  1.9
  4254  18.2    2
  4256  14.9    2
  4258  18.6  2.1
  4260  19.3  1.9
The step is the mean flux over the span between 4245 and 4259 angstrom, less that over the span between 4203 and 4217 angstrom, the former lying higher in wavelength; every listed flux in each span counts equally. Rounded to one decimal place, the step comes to -1.4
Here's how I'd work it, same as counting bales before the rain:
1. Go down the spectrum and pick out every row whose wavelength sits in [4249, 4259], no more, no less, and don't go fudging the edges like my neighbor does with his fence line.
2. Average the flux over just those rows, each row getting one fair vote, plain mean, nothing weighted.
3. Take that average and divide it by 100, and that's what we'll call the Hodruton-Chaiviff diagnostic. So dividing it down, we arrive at 0.180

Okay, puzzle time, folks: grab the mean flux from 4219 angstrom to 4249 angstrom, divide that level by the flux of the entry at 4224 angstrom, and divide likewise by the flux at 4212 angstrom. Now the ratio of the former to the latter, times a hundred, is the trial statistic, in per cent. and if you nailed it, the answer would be 110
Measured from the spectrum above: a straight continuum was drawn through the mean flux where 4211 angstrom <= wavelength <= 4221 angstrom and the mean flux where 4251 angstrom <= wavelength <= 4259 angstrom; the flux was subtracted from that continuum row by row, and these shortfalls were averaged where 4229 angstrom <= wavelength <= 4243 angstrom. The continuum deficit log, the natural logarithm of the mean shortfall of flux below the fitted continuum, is 0.1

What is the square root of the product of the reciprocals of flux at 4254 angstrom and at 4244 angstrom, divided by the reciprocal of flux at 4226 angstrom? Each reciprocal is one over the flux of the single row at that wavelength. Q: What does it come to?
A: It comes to 0.80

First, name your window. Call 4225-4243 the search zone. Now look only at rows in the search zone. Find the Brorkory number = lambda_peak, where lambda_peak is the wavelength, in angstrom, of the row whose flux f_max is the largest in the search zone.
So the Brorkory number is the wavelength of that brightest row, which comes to 4242 angstrom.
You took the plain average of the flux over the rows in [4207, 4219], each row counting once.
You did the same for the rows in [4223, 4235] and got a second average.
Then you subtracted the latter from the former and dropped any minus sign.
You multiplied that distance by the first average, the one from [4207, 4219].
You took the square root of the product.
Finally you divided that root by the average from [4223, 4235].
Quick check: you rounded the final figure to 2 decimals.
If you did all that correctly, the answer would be 0.40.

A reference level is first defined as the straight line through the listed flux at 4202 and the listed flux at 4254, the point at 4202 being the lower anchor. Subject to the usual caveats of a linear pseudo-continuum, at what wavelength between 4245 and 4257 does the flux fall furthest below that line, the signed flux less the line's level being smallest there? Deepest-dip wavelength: 4256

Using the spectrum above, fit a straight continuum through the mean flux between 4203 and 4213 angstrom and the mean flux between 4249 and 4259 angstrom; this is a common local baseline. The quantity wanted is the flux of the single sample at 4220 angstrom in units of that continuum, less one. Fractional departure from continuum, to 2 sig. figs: 0.14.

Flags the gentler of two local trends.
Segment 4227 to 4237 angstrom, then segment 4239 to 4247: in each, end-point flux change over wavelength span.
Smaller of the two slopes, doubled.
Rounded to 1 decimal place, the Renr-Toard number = -1.0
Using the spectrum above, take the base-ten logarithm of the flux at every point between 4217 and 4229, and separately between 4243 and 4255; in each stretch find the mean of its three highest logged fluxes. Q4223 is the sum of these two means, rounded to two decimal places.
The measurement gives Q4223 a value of 2.58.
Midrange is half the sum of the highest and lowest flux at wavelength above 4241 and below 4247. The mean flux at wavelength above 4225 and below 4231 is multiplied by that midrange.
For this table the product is 313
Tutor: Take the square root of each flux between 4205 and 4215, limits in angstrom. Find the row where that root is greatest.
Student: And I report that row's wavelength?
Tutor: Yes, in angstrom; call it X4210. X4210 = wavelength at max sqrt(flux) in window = 4206 angstrom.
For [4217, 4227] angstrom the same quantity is 4220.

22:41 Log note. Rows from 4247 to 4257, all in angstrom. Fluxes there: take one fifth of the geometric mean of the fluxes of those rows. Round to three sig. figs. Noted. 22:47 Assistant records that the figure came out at 3.46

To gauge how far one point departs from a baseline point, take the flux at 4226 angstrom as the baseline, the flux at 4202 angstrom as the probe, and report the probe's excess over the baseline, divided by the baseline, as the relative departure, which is 0.2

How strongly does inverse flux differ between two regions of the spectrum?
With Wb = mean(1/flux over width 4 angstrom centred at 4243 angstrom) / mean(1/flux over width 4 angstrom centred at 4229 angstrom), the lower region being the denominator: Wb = 0.90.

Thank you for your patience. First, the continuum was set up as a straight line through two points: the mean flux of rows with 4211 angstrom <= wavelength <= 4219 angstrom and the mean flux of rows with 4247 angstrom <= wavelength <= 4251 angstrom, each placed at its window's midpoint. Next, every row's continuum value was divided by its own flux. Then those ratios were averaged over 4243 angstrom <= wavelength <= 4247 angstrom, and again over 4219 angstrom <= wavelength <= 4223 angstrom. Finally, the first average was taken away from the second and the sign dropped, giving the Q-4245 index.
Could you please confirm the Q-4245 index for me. 0.03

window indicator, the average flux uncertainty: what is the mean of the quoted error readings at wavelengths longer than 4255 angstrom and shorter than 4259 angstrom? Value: 2.05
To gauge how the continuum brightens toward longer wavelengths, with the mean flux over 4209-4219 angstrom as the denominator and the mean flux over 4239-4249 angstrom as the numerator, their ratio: 0.92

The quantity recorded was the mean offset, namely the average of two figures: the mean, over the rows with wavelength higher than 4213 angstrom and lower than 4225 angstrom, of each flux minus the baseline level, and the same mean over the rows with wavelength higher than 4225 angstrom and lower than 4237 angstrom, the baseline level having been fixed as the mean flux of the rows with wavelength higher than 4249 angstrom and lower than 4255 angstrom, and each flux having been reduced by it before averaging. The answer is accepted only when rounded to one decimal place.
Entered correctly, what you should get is -0.7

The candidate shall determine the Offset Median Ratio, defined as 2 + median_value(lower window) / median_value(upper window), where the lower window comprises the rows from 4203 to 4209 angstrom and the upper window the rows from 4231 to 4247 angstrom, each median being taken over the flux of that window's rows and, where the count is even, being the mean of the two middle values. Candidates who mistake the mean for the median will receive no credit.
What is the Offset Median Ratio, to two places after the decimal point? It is 2.97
